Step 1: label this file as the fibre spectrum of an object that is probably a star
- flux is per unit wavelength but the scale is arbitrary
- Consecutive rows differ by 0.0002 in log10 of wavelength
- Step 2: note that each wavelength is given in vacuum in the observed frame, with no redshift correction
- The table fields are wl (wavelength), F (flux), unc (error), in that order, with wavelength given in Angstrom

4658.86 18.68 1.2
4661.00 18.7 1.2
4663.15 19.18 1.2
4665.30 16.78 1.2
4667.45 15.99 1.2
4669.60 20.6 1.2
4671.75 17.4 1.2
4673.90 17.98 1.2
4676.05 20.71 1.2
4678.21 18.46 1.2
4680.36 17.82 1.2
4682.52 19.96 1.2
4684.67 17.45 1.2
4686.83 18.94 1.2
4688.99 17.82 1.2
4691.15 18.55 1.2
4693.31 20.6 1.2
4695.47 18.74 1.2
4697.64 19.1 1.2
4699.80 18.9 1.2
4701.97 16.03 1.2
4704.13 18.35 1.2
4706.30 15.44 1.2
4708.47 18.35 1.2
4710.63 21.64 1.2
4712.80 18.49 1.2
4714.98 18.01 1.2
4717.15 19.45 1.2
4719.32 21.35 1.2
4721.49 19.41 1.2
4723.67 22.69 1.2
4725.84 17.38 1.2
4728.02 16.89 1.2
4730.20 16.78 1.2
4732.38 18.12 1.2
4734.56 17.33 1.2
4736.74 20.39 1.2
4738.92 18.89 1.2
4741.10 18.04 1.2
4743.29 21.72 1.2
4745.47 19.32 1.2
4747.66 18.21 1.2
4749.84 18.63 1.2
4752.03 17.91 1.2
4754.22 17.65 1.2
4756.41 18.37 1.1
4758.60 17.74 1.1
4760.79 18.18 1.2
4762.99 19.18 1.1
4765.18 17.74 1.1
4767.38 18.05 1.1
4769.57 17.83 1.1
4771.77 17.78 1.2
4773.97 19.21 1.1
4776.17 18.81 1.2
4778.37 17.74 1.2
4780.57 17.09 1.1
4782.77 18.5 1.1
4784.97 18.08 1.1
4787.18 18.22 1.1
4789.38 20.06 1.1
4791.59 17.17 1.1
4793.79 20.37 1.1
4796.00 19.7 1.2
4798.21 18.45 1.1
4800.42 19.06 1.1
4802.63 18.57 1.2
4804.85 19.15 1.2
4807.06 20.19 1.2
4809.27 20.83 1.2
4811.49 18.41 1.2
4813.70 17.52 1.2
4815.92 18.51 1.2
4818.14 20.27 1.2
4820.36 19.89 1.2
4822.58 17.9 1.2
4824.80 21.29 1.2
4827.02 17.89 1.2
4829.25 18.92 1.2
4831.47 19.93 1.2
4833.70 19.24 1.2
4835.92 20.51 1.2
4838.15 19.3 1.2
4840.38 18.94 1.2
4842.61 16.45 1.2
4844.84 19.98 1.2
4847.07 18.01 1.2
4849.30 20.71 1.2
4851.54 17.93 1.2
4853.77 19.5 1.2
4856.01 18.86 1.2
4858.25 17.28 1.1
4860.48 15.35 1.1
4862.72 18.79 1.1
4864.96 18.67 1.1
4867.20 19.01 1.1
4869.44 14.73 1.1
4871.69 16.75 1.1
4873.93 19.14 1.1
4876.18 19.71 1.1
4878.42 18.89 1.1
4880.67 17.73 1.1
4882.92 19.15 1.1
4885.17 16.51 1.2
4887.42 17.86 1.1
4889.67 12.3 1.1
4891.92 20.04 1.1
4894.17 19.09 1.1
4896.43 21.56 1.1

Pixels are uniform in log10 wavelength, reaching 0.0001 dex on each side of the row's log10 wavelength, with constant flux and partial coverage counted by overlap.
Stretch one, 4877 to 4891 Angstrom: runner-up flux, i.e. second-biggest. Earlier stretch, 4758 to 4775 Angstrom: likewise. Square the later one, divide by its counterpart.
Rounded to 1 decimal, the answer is 18.6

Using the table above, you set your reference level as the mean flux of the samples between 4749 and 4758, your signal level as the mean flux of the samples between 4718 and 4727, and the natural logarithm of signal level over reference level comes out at 0.11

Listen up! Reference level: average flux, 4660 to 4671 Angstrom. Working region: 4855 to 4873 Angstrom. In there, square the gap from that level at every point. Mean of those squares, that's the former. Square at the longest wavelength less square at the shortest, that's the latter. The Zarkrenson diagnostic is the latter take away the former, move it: -1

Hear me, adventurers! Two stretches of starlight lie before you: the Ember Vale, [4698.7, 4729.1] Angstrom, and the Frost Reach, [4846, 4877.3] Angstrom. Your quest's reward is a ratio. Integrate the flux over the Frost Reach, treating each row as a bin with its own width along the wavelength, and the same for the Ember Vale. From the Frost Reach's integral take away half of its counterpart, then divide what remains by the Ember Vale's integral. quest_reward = 0.50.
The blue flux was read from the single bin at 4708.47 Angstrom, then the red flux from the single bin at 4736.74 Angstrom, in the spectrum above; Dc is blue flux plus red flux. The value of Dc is 38.7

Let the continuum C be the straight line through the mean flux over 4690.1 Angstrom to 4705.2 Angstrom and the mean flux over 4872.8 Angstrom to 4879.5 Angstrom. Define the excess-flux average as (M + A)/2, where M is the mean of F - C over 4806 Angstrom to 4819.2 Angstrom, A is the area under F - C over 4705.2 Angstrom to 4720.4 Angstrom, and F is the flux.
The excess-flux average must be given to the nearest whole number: 2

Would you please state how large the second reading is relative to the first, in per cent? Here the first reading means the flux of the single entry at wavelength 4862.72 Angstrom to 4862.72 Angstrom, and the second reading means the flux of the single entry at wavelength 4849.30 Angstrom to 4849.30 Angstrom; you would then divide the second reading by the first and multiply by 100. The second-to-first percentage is 110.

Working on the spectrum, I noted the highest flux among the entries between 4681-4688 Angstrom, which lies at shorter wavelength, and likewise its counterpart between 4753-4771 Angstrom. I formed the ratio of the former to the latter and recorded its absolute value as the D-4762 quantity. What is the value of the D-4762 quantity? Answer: 1.04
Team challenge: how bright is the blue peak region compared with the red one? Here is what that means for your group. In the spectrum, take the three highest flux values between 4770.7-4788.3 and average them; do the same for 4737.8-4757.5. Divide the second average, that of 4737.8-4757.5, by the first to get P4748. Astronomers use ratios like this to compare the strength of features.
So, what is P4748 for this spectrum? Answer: 1.06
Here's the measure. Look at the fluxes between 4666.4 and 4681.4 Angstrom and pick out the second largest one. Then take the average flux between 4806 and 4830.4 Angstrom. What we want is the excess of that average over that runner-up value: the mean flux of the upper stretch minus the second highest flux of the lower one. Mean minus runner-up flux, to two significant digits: -1.4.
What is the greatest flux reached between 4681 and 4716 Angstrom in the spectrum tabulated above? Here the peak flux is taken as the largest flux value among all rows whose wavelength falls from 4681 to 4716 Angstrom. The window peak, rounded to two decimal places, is 21.64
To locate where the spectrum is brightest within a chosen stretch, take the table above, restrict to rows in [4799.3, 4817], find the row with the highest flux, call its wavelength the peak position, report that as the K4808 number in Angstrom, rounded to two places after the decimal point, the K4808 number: 4809.27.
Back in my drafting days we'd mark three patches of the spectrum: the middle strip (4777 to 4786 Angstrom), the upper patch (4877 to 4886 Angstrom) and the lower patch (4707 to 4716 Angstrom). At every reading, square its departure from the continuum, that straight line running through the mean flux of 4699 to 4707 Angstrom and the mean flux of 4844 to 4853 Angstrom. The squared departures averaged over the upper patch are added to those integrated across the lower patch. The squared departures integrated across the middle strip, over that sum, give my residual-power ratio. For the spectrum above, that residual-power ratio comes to 0.07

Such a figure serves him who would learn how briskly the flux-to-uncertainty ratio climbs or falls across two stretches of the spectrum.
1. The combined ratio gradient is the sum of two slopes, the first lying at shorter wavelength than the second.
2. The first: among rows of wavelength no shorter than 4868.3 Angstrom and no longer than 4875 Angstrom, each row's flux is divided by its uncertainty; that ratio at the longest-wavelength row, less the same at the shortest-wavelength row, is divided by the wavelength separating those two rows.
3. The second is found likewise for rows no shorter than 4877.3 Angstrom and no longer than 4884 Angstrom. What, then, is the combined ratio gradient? 0.95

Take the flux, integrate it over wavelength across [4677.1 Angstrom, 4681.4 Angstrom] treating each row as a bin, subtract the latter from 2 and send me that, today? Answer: -76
